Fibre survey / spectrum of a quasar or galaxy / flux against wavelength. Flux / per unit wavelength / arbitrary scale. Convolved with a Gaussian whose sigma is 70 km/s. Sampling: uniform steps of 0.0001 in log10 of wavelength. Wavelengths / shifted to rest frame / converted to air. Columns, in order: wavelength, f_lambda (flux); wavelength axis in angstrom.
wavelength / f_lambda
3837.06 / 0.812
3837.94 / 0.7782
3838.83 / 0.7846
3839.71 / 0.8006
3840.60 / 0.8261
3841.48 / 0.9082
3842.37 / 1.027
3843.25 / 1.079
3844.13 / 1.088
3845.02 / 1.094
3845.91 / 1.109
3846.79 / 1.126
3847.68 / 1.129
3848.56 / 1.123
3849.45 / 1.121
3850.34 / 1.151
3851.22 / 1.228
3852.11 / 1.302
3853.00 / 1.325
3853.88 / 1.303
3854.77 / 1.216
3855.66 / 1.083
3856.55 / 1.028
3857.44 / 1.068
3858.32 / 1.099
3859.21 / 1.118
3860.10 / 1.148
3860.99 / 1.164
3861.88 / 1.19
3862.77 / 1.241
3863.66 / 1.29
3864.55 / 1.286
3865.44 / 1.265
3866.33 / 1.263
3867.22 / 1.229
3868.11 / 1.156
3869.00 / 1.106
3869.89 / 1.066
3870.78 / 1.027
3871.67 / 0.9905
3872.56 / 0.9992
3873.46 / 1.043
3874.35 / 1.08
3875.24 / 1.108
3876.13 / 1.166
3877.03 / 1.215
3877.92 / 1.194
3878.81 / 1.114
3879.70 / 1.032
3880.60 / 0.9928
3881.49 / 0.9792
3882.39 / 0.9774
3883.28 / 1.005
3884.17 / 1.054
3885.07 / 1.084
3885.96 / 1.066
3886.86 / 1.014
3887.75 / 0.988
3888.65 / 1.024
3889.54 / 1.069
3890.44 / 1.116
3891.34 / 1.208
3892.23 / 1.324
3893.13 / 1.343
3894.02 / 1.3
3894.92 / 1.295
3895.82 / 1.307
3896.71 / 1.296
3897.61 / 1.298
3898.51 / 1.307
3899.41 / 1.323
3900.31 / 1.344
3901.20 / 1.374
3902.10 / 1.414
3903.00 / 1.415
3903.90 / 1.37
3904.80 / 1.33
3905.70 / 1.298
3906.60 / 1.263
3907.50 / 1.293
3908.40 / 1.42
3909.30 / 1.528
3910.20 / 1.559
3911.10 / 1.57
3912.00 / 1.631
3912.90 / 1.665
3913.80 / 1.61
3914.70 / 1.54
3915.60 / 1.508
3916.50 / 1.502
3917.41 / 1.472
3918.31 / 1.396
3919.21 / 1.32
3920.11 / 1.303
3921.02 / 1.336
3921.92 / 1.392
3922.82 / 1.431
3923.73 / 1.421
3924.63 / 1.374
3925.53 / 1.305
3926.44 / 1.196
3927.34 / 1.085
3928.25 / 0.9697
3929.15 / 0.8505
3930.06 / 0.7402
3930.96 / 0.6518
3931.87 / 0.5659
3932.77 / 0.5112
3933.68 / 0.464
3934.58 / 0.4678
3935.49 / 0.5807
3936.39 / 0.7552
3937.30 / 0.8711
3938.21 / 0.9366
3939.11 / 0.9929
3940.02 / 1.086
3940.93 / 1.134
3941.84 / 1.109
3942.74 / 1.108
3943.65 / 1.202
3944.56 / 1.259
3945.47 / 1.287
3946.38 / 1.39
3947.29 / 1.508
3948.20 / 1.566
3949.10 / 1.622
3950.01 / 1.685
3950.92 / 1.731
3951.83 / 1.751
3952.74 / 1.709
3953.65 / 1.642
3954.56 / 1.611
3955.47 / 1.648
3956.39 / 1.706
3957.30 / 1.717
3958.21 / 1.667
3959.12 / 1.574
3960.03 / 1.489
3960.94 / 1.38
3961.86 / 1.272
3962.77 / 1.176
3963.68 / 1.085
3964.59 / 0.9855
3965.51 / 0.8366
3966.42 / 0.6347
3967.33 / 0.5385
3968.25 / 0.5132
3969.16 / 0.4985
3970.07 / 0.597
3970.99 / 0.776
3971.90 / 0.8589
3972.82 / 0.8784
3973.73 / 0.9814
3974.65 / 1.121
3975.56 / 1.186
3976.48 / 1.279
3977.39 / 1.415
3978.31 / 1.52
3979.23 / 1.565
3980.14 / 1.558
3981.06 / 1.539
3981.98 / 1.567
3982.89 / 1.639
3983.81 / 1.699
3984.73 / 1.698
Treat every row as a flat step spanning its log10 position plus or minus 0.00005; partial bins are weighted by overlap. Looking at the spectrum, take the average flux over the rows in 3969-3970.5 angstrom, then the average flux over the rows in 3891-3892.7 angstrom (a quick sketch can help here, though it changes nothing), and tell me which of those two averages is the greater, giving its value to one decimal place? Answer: 1.3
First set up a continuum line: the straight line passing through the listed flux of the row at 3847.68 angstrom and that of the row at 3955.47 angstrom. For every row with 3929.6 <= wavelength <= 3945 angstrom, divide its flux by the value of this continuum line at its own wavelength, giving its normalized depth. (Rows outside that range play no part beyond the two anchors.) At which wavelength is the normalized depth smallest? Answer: 3933.68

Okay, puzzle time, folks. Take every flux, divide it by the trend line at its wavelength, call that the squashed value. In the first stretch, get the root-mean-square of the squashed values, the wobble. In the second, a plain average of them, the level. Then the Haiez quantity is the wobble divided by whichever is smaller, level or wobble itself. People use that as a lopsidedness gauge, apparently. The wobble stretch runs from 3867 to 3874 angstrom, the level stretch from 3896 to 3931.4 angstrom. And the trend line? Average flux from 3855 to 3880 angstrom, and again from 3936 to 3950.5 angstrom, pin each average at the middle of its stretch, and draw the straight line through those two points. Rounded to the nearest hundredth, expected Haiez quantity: 1.00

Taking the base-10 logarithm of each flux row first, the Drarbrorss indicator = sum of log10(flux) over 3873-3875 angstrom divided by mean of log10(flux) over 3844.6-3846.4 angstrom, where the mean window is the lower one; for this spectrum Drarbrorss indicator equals 1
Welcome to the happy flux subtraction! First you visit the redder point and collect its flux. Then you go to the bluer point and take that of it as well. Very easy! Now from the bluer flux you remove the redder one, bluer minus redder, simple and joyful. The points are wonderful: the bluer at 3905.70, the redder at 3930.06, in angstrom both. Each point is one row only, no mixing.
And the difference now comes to 0.56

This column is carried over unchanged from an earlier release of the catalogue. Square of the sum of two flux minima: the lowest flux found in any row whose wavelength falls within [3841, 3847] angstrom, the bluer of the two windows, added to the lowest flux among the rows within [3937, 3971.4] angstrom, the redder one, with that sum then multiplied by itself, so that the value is 2.0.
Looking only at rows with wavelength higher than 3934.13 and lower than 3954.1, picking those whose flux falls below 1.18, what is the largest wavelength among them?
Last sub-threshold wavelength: 3942.74 angstrom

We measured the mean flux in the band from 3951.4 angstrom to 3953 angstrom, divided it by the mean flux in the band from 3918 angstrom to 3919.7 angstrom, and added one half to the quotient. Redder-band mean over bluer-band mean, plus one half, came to 1.8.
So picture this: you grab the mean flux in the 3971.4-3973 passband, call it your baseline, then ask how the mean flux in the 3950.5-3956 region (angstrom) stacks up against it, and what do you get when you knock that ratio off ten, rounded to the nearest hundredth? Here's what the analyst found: 8.06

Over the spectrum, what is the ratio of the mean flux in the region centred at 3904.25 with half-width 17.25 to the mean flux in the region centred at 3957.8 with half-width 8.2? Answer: 0.92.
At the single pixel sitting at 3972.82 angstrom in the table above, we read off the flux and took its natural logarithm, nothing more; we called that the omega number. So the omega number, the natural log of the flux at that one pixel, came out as -0.13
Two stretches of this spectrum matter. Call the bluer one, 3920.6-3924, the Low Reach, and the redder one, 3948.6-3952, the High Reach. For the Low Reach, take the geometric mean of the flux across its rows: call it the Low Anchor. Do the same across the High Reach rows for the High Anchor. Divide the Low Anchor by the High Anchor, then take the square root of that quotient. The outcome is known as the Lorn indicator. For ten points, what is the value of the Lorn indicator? 0.91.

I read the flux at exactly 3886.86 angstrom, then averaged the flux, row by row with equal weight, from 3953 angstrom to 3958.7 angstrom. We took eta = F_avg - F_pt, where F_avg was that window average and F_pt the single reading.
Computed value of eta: 0.7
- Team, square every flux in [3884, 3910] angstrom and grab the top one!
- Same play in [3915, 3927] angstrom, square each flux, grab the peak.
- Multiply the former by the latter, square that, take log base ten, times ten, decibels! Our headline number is 14.5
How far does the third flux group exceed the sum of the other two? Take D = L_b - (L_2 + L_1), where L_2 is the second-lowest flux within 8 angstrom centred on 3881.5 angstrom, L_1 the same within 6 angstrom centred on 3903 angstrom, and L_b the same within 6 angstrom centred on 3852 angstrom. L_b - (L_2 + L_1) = -1.16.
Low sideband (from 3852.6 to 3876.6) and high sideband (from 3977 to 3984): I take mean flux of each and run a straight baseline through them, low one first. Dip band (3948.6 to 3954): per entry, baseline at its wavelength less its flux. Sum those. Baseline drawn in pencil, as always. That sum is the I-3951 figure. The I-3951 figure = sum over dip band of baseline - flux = -1.4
